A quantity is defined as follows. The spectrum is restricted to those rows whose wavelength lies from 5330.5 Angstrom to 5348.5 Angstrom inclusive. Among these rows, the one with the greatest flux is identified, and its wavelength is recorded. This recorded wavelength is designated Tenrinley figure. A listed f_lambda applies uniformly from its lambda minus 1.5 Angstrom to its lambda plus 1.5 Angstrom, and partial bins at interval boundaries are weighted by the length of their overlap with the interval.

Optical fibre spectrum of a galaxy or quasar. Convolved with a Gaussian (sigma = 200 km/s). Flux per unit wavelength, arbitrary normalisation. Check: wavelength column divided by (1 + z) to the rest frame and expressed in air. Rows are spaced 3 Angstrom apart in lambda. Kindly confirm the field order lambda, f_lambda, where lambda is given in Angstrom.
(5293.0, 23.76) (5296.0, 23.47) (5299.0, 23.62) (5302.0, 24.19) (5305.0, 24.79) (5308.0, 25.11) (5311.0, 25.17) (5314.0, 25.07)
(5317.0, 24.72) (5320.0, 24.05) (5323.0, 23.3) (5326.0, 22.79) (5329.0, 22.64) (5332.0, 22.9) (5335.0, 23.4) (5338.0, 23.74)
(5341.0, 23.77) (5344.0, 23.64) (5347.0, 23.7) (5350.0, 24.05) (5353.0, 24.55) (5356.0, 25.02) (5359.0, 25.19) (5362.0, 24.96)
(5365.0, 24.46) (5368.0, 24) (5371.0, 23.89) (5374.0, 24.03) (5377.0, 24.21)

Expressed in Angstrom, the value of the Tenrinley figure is 5341.0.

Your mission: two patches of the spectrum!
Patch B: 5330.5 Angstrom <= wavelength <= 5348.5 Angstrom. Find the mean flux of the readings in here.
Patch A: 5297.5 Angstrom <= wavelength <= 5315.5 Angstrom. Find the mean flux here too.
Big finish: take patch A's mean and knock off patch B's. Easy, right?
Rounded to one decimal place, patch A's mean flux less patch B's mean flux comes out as 1.1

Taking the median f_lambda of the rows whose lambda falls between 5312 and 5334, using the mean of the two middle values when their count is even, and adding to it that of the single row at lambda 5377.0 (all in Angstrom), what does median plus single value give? 47.5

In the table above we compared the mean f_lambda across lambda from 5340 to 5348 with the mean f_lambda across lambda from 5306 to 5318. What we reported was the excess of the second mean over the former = 1.3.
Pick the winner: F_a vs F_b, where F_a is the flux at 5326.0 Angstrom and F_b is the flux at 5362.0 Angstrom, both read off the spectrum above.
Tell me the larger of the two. 25.0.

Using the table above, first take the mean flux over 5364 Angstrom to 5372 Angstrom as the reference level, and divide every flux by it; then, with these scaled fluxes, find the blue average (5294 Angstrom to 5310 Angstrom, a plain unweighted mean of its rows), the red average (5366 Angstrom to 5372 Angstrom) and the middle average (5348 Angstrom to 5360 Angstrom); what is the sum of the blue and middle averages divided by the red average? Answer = 2.04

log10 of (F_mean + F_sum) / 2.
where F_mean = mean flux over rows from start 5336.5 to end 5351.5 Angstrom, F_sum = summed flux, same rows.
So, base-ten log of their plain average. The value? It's 1.9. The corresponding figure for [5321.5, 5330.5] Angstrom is 1.7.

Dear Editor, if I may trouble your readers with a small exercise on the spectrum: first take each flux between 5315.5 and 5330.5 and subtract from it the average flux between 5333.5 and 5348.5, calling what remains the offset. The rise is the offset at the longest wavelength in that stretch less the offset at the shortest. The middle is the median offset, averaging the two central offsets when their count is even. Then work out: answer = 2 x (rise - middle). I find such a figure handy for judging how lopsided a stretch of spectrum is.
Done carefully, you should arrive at -3.5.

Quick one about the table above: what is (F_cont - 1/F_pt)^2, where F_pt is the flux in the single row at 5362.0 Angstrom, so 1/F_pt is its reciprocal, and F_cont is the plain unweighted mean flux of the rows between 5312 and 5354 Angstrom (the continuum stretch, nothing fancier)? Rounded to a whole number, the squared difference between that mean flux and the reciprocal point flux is 562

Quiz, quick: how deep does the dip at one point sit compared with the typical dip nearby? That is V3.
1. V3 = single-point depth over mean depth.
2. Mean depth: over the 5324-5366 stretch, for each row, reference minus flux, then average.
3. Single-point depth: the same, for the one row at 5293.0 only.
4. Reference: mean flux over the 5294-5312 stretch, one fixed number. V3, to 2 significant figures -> 1.3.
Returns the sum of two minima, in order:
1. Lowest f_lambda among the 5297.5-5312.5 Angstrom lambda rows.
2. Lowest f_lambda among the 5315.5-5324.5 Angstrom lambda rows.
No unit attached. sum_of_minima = 46.9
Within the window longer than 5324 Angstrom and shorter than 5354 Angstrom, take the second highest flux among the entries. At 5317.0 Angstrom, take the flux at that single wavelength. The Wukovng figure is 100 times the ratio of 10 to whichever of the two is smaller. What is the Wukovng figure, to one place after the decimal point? 41.6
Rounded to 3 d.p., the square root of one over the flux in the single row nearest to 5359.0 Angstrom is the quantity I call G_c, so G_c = 0.199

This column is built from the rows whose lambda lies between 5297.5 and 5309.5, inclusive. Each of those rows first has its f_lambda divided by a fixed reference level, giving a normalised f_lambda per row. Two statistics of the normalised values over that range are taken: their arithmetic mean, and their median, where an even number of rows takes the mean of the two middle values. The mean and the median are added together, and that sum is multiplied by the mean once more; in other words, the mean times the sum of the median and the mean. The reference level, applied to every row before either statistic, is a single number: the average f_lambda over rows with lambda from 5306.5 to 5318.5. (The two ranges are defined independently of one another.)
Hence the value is 1.91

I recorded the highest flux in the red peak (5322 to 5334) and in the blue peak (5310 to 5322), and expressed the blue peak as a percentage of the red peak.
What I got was 108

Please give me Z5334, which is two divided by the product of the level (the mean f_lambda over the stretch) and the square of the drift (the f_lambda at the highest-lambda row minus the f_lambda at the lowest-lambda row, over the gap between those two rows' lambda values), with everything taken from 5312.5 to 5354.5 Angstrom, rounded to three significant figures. 474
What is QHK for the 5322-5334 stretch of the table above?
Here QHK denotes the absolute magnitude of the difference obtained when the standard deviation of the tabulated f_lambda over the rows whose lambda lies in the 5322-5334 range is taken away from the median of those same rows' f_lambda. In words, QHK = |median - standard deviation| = 22.6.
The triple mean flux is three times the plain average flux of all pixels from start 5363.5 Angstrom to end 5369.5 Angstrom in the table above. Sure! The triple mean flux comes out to 72.7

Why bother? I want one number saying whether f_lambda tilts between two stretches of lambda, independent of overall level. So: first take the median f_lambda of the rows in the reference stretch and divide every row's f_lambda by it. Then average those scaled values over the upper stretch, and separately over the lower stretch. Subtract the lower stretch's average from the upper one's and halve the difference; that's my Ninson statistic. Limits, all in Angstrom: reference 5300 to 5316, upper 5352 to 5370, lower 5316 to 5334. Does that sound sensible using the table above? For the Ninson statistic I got 0.026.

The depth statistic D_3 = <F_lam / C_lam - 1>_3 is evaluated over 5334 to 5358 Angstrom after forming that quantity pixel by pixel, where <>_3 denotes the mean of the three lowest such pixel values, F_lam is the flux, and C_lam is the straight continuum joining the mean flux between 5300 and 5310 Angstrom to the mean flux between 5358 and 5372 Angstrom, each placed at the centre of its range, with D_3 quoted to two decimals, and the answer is -0.04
